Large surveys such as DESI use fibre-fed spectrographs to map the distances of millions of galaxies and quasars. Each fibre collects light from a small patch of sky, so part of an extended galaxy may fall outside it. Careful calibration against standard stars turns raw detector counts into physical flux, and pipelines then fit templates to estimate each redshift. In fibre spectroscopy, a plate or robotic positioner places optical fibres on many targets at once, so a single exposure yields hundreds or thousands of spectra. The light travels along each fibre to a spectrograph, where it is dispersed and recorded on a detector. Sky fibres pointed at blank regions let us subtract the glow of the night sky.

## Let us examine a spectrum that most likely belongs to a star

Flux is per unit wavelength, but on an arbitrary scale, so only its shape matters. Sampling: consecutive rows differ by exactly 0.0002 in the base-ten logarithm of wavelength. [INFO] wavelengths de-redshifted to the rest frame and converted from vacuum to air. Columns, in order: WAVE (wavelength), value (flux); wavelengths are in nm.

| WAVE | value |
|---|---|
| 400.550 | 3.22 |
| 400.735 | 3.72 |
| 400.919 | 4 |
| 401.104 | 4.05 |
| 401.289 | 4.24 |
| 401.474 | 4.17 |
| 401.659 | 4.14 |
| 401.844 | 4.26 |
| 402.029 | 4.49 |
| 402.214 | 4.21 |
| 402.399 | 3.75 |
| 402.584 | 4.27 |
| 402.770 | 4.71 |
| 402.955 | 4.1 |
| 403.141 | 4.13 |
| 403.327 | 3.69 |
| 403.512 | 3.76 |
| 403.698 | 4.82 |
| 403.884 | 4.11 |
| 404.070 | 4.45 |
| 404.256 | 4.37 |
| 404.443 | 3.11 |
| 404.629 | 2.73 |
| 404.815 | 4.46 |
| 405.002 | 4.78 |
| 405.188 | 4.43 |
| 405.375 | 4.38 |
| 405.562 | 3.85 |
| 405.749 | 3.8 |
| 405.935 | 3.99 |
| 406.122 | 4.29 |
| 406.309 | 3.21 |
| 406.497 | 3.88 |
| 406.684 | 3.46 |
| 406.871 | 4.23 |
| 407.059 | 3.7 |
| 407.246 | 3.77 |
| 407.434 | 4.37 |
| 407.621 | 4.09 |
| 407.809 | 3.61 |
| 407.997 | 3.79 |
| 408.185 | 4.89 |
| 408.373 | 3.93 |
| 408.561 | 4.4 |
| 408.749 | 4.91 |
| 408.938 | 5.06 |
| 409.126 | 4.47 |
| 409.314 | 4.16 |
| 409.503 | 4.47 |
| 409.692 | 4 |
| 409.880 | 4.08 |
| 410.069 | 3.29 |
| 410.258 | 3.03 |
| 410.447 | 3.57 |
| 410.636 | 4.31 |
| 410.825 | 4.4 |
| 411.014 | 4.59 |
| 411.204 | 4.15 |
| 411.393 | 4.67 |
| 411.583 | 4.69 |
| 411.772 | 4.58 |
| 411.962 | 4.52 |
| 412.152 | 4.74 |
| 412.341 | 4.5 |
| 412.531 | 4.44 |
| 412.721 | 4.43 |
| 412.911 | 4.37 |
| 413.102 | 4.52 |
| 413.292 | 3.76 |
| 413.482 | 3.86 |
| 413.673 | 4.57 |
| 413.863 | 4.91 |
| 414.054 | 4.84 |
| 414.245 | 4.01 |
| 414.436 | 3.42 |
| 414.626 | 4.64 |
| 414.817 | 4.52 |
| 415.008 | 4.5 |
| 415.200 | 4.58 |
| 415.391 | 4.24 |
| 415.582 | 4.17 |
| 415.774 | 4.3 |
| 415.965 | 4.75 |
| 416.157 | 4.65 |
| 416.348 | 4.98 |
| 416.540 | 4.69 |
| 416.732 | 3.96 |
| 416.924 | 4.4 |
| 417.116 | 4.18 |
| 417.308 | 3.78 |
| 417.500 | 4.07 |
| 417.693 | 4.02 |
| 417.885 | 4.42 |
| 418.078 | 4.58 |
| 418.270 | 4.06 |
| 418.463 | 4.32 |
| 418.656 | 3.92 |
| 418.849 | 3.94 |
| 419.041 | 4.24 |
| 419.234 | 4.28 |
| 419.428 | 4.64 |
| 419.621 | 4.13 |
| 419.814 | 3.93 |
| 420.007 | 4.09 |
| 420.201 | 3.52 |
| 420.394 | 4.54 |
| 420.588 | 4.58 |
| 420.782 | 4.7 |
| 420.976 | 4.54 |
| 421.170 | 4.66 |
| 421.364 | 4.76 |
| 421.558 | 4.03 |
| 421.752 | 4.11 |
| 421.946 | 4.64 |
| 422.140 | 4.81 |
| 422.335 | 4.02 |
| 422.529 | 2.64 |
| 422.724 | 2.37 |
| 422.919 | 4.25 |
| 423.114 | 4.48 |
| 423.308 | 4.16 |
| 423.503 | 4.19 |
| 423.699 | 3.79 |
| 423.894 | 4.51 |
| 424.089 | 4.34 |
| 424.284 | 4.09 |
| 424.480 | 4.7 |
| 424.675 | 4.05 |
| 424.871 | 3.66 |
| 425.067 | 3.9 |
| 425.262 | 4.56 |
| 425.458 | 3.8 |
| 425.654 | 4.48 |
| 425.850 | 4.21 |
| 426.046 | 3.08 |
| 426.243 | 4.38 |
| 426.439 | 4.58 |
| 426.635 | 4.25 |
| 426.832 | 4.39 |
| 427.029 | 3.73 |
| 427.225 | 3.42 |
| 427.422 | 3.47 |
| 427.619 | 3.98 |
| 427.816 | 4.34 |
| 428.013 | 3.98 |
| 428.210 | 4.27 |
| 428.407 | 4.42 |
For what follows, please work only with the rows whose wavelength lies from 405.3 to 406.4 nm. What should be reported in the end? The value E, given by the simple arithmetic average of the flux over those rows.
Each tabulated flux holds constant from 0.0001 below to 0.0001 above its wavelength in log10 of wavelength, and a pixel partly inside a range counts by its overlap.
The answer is 3.92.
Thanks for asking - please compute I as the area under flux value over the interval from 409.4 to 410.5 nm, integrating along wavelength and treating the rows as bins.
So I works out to 4.12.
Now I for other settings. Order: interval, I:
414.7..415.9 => 5.28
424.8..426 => 4.88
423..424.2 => 5.09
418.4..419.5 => 4.63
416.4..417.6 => 5.05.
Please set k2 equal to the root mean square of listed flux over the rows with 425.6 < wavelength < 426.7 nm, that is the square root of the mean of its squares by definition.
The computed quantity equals 4.19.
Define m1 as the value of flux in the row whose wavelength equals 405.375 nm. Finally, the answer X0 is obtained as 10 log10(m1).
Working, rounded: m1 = 4.38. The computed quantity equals 6.41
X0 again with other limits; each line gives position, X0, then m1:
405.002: 6.79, 4.78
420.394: 6.57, 4.54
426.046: 4.89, 3.08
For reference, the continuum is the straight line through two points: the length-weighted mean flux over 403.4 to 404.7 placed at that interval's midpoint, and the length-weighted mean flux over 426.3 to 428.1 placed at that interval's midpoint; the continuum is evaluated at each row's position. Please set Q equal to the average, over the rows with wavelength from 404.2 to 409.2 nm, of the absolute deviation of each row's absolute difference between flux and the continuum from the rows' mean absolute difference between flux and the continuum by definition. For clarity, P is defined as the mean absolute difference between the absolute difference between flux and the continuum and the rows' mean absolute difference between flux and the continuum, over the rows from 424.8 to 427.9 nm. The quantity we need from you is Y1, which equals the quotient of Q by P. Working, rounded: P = 0.17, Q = 0.265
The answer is 1.56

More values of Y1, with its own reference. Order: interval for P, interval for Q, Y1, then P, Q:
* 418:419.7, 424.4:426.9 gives 1.11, 0.17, 0.192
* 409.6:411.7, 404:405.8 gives 1.03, 0.23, 0.241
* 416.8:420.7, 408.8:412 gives 1.20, 0.18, 0.217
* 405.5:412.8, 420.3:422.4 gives 1.03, 0.23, 0.239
